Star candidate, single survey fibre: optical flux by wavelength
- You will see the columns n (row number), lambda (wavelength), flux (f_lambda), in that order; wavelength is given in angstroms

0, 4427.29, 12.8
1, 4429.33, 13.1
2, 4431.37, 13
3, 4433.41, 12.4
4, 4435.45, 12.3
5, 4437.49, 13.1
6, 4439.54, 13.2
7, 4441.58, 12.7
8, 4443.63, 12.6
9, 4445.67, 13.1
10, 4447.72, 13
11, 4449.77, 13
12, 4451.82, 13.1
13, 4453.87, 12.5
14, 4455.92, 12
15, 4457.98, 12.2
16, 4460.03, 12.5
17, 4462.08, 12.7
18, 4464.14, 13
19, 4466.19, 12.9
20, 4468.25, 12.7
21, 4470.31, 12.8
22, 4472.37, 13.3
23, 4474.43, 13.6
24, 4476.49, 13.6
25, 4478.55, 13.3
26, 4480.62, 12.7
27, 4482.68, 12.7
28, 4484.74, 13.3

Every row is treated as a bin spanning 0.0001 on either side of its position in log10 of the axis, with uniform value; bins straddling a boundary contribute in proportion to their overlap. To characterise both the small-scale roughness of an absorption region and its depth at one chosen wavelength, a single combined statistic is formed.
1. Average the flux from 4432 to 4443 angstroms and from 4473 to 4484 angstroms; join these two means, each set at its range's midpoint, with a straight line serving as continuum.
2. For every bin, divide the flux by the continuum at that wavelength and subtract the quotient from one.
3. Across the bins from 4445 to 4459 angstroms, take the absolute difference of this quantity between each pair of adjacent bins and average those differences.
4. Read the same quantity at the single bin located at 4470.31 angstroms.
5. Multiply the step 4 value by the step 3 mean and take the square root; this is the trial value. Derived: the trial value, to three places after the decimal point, 0.021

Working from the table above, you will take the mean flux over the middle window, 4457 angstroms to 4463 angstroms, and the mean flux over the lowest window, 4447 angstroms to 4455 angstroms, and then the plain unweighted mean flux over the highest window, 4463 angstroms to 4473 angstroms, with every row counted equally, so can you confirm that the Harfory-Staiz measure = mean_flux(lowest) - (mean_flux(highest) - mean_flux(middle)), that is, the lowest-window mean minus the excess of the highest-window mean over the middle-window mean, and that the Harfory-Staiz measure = 12.4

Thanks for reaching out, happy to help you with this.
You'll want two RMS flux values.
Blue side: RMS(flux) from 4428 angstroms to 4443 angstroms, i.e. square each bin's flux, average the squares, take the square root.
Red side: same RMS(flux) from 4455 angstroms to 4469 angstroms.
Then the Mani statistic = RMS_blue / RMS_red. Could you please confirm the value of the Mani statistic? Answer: 1.02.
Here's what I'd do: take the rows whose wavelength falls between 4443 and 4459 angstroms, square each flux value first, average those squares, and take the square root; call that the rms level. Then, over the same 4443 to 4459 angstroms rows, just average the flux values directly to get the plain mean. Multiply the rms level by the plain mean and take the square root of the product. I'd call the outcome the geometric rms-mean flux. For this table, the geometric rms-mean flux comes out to 12.7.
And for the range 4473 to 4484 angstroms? 13.2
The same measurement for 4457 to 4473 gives 12.8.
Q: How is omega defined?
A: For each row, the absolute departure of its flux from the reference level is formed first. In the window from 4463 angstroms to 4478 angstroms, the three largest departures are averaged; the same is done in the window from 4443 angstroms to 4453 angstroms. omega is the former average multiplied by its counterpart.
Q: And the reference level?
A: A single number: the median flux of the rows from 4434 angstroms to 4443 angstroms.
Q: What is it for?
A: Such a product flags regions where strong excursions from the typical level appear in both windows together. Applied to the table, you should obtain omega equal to 0.14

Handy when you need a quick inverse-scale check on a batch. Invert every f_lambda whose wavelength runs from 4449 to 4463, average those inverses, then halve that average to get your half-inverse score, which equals 0.0398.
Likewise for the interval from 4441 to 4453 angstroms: 0.0387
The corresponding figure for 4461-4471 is 0.0390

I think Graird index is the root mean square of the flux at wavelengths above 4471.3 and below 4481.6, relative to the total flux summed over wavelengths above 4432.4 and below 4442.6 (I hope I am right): 0.209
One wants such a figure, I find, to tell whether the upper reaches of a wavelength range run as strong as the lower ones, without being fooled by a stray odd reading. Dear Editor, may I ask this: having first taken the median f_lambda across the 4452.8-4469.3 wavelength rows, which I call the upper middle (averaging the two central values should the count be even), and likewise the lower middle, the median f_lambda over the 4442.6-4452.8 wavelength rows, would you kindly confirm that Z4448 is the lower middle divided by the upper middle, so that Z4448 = 1.032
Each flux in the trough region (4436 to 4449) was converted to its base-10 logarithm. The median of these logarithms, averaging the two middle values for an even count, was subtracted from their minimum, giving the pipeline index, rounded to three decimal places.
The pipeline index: -0.015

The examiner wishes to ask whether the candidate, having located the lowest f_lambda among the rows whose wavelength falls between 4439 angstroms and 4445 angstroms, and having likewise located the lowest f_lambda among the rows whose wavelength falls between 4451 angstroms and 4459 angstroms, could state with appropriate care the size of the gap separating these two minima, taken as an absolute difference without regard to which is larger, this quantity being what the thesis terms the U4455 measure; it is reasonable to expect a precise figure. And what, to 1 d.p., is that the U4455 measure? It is 0.6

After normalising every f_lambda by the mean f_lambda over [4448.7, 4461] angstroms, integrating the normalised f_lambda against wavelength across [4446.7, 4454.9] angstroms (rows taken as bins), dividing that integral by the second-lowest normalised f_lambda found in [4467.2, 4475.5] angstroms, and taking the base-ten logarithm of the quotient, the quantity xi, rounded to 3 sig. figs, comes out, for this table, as 0.917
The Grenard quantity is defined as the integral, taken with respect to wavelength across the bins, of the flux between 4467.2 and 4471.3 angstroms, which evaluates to 52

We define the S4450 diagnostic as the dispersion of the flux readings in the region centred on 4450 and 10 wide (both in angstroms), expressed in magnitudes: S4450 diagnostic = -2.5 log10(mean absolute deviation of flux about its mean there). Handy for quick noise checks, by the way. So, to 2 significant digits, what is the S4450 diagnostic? 1.9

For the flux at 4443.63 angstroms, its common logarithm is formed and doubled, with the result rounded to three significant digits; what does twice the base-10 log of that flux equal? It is 2.20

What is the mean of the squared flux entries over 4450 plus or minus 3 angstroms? 170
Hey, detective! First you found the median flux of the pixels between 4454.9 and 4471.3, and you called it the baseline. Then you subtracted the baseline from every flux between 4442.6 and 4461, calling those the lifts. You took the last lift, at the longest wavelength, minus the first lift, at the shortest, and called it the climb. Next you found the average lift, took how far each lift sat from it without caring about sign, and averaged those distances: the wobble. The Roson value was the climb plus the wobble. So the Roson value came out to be 0.2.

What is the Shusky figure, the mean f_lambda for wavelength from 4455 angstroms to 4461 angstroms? 12.2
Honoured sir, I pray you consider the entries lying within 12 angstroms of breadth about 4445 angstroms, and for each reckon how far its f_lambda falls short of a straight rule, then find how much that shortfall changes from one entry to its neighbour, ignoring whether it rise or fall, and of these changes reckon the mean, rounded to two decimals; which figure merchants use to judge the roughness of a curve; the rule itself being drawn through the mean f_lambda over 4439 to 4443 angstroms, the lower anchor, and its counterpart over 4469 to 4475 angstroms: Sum 0.25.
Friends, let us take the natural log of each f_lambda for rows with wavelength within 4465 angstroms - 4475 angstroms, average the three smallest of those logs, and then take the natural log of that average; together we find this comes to 0.936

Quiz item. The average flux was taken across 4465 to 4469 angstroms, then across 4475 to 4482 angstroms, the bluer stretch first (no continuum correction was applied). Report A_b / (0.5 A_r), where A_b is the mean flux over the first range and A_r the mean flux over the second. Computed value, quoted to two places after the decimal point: 1.94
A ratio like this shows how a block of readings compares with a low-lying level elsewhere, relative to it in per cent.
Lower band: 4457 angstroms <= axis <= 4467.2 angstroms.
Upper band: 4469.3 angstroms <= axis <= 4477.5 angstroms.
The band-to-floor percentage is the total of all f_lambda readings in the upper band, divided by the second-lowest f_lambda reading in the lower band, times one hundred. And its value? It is 426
